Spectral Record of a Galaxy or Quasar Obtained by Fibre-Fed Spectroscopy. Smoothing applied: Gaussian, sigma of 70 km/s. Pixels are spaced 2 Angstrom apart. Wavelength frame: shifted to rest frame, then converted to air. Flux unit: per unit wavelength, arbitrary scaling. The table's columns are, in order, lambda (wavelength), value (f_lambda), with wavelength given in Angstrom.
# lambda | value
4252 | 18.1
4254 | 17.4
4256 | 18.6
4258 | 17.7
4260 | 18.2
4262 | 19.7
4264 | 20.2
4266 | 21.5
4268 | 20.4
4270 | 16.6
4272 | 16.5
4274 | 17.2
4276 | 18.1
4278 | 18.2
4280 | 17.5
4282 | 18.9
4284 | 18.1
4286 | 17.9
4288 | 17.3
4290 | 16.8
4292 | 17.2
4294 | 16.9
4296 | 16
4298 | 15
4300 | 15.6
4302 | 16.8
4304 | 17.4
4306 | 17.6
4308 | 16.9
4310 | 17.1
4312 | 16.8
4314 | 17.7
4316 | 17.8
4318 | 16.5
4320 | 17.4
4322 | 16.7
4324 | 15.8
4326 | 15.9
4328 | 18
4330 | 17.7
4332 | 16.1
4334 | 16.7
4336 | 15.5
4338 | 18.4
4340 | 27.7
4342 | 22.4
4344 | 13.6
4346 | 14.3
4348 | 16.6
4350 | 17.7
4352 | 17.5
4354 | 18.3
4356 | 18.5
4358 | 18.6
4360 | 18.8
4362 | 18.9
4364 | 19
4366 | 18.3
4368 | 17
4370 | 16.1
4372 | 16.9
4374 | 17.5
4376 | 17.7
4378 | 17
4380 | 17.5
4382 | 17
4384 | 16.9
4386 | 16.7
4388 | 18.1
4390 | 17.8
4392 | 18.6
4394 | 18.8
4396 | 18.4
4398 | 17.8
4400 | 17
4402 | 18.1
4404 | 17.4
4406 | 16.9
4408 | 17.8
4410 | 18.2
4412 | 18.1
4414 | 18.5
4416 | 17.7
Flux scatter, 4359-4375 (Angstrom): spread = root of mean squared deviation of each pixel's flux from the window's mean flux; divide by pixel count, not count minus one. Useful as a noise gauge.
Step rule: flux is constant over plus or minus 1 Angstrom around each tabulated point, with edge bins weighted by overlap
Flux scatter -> 1.0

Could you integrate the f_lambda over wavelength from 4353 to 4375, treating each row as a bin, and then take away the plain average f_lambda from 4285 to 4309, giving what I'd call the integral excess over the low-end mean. 379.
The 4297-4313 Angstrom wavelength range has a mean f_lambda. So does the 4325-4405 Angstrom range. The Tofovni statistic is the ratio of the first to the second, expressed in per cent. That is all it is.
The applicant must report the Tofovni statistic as 94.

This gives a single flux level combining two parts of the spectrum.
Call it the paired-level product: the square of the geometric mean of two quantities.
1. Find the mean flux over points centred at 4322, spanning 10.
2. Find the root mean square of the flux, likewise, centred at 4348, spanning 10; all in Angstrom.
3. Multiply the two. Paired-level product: 264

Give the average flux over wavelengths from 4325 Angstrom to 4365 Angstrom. 18.0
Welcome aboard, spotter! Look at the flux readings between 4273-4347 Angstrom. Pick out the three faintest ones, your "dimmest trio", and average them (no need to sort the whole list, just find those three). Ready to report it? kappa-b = 14.3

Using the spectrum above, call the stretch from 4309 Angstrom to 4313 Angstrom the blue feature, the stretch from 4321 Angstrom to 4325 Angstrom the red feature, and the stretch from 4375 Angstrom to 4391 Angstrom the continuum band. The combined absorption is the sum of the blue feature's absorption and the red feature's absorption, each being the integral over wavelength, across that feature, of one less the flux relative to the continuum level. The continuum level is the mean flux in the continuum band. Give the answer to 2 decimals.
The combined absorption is 0.34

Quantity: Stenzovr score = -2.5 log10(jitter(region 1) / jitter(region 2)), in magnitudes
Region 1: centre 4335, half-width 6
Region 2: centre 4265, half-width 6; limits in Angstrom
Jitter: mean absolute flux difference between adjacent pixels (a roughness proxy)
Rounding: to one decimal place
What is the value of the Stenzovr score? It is -0.7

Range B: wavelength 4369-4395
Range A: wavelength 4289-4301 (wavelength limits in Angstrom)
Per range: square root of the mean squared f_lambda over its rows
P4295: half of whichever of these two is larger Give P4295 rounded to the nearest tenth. 8.7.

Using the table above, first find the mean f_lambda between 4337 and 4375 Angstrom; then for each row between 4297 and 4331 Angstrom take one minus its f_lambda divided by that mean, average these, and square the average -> 0.0055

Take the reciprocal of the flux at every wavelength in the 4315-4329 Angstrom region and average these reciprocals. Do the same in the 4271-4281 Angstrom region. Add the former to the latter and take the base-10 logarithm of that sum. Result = -0.933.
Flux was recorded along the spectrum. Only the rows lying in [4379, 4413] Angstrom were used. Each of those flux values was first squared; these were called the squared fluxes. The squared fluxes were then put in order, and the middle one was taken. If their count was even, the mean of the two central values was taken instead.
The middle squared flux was 317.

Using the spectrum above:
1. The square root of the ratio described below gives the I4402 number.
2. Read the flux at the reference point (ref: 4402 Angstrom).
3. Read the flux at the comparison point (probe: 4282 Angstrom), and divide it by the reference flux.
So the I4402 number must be 1.02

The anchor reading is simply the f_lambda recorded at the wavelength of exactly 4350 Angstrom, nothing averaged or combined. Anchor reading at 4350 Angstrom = 17.7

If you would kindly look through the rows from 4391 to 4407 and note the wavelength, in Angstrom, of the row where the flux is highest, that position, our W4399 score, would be 4394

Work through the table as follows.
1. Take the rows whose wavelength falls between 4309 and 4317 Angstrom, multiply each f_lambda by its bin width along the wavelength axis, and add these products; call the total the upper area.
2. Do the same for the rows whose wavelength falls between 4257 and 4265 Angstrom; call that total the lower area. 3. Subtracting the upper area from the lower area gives 13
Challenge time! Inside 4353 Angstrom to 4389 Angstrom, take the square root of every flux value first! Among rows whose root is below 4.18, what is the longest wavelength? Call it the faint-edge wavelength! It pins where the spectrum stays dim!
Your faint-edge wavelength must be 4386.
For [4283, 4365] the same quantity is 4348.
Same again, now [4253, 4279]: 4274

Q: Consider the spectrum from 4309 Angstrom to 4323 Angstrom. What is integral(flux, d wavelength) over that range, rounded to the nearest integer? 240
